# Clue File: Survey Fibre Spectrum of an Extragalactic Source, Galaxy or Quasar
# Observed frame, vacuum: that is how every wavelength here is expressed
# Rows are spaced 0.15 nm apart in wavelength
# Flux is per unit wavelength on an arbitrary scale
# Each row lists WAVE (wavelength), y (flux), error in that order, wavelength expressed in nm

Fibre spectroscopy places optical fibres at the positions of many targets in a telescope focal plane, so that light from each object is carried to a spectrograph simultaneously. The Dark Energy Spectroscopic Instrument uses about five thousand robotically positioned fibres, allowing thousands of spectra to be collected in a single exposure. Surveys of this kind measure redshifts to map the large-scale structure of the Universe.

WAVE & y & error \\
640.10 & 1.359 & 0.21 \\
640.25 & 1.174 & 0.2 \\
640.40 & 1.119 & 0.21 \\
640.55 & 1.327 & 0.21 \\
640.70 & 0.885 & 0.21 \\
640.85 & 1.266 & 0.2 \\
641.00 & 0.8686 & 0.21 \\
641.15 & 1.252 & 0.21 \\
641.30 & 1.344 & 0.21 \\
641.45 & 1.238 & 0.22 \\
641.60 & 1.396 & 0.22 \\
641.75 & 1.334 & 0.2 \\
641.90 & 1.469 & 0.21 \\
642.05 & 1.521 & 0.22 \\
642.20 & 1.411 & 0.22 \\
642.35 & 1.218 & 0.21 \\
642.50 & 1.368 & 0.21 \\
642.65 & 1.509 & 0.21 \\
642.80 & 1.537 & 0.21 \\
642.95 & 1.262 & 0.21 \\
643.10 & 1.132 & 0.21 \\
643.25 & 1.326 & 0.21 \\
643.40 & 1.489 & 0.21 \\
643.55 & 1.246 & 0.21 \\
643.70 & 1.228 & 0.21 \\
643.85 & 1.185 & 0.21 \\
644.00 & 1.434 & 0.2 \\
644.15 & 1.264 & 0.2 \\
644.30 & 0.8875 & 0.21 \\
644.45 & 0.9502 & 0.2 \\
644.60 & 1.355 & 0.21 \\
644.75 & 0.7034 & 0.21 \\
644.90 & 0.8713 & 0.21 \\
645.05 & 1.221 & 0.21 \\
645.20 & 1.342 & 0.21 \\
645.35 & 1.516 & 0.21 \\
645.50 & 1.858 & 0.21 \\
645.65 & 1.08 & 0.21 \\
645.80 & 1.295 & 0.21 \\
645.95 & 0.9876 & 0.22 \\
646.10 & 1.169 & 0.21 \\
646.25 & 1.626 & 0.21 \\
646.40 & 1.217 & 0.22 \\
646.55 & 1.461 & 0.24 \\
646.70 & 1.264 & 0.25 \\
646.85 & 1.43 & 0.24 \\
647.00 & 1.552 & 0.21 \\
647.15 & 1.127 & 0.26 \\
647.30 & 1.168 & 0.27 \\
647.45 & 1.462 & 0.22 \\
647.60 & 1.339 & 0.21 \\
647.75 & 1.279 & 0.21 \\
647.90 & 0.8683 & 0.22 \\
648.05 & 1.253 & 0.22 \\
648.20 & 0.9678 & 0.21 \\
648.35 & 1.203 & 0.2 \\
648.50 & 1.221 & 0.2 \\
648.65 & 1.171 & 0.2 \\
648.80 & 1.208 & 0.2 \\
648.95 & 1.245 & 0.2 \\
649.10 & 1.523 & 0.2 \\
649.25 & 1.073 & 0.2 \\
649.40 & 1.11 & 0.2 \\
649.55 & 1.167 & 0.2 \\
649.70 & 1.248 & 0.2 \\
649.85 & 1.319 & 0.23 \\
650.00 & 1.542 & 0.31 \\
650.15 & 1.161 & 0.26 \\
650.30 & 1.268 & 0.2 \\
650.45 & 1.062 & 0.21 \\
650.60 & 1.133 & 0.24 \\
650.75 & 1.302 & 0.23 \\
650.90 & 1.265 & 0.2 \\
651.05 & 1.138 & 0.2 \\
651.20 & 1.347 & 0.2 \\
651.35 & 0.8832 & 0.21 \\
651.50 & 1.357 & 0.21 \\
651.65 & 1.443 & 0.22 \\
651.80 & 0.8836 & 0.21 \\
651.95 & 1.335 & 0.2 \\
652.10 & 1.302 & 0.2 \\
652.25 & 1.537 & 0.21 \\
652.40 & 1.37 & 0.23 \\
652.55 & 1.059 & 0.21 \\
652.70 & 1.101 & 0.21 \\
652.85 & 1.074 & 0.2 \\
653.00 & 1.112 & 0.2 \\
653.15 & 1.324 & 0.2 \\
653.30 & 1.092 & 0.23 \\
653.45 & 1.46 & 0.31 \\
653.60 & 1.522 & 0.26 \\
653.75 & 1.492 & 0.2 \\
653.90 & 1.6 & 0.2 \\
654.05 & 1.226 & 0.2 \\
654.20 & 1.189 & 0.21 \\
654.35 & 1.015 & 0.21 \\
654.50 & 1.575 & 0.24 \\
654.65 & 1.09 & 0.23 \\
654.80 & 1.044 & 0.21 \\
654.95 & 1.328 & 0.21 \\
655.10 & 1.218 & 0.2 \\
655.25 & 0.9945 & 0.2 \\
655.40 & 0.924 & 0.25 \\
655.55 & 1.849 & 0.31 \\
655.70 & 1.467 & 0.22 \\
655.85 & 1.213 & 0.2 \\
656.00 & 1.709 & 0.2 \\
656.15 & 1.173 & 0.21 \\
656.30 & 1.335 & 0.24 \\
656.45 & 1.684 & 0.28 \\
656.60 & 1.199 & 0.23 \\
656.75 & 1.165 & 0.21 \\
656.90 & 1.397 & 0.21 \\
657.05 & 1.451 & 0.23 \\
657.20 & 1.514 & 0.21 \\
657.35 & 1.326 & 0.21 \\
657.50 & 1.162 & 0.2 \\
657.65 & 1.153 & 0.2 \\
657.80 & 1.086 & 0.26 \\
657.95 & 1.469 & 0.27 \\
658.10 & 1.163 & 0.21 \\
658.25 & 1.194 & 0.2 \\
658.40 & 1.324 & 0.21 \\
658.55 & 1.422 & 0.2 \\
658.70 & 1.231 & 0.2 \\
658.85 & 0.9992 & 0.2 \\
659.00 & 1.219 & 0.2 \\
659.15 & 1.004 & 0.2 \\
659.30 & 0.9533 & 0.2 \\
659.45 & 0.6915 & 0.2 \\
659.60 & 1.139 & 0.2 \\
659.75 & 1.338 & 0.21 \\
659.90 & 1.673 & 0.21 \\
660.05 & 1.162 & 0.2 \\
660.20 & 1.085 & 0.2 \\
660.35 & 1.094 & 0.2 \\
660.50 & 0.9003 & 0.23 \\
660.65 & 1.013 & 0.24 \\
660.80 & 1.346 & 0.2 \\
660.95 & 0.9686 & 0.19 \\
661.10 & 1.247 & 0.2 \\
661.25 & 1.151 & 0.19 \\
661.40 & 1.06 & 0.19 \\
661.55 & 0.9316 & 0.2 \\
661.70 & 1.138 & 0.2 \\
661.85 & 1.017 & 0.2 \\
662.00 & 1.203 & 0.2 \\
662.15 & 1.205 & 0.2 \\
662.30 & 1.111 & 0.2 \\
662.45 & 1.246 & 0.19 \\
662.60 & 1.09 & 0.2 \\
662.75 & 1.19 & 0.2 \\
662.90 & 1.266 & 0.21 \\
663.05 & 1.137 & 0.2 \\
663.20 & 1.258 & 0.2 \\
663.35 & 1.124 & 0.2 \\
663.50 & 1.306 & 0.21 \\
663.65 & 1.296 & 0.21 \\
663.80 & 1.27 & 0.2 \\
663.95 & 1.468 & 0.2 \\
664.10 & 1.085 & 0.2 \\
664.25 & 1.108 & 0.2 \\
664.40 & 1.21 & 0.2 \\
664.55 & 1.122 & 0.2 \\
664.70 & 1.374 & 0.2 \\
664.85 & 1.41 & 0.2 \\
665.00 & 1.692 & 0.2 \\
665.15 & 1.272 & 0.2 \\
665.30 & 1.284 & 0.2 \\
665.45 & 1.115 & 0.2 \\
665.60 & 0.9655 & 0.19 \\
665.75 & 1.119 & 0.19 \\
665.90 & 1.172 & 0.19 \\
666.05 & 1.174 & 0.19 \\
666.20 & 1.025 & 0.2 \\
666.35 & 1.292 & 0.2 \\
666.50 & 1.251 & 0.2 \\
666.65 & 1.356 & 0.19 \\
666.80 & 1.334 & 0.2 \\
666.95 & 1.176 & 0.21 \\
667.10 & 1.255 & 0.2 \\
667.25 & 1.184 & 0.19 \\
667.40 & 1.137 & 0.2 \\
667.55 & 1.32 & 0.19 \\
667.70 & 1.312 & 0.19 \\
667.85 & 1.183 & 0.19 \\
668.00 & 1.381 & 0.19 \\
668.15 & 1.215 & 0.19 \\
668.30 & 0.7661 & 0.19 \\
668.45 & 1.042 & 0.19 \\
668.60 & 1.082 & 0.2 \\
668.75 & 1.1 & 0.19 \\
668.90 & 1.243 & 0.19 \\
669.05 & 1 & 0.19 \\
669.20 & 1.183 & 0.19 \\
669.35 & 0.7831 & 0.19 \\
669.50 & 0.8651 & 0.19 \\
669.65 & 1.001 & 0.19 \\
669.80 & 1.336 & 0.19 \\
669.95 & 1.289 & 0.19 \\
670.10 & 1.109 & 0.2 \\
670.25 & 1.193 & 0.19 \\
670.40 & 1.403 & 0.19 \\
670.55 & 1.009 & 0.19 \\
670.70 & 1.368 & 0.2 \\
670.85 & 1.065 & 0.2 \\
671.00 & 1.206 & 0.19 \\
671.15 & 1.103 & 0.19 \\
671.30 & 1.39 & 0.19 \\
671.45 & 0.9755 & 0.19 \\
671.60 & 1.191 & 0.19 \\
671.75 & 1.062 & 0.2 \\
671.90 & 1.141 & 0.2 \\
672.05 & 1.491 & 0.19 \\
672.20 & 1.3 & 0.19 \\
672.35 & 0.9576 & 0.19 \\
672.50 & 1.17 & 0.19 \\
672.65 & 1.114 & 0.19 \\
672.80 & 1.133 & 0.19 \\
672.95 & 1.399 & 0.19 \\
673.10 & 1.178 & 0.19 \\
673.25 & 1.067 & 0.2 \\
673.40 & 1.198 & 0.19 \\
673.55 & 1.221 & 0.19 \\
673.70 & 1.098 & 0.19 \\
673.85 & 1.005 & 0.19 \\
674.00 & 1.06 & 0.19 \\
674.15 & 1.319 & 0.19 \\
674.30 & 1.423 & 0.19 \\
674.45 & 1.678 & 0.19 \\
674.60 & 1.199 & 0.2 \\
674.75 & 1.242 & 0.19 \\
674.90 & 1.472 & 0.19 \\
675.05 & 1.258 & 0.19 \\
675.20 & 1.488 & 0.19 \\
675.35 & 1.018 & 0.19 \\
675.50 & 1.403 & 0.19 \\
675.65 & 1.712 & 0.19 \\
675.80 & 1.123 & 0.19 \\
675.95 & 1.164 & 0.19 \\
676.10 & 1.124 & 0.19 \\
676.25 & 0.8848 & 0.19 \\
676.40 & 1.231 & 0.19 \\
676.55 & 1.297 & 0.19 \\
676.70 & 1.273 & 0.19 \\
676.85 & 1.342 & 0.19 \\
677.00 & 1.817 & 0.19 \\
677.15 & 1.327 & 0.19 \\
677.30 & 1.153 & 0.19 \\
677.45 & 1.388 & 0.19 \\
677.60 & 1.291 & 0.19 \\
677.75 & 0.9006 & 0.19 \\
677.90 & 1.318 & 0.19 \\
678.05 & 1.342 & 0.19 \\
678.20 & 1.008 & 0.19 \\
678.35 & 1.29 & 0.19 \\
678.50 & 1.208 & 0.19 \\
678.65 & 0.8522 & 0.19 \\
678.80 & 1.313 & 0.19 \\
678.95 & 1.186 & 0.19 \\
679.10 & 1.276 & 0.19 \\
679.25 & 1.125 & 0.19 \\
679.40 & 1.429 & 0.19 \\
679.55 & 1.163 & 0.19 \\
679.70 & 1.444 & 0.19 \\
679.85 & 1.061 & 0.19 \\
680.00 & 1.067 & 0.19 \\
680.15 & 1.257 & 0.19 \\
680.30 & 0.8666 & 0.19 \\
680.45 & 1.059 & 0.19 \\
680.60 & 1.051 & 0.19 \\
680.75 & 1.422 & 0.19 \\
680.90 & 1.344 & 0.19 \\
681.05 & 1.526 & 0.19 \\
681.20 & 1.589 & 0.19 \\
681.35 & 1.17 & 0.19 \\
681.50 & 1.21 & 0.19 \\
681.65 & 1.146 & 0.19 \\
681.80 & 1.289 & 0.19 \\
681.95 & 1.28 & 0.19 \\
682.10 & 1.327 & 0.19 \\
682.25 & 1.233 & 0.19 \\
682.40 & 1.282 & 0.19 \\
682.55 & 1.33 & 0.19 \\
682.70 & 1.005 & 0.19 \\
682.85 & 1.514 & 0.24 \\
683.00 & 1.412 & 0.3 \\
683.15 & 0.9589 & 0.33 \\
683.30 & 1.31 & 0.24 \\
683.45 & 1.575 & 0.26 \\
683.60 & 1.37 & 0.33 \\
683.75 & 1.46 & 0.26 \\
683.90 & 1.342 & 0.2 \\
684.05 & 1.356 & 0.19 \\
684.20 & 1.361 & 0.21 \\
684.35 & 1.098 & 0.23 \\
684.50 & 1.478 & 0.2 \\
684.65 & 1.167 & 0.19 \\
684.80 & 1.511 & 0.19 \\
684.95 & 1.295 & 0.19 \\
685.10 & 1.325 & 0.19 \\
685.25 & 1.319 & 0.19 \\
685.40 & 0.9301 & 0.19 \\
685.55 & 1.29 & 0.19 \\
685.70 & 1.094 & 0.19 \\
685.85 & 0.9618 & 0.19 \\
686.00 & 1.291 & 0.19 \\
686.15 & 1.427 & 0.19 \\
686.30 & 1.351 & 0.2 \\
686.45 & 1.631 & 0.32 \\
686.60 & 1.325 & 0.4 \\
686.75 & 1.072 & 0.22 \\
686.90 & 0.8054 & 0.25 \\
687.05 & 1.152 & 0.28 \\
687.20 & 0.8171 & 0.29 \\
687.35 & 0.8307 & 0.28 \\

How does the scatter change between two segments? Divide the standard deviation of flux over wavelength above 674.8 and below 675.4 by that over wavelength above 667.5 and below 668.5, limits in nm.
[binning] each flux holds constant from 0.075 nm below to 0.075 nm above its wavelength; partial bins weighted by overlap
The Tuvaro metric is 1.0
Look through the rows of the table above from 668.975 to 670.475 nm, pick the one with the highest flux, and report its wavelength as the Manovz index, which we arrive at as 670.40 nm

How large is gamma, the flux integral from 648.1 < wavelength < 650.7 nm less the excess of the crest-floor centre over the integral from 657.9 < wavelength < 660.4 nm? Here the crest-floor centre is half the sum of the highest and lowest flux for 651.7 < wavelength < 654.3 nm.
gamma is 4.88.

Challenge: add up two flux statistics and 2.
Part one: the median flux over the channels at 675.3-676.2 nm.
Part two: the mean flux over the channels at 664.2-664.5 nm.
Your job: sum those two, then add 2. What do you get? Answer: 4.30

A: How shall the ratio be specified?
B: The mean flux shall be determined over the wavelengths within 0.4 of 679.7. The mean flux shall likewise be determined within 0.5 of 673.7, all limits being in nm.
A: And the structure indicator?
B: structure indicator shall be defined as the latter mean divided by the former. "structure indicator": 0.92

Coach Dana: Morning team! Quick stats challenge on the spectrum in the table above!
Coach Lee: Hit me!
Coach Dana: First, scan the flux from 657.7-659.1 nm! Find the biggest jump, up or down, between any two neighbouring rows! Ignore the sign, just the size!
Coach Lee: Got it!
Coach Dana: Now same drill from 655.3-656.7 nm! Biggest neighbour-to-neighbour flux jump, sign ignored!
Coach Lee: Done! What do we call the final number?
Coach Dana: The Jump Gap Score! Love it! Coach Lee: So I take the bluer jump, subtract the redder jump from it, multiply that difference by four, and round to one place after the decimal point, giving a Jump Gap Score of 2.2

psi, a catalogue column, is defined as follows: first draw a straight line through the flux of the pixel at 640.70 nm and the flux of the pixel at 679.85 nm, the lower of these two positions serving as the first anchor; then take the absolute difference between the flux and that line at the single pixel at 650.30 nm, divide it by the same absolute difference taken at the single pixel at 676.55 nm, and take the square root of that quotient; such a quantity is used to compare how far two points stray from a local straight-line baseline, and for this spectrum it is 1.2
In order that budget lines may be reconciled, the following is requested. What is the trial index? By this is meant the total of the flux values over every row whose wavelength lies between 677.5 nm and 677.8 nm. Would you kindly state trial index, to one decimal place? 2.2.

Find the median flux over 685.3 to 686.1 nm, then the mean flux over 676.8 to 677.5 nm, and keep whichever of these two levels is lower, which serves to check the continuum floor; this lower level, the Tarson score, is 1.09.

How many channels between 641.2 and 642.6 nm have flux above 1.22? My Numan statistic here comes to 8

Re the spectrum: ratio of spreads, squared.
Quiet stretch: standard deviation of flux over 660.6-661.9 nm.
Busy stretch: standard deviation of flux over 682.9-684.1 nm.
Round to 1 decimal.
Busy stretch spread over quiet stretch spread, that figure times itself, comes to 1.7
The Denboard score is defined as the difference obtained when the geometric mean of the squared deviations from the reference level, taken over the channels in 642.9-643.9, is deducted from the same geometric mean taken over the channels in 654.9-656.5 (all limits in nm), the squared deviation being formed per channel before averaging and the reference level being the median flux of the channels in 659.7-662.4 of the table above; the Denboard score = 0.0359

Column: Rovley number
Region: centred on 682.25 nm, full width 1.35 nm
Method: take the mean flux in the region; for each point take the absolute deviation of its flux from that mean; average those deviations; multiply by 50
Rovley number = 5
